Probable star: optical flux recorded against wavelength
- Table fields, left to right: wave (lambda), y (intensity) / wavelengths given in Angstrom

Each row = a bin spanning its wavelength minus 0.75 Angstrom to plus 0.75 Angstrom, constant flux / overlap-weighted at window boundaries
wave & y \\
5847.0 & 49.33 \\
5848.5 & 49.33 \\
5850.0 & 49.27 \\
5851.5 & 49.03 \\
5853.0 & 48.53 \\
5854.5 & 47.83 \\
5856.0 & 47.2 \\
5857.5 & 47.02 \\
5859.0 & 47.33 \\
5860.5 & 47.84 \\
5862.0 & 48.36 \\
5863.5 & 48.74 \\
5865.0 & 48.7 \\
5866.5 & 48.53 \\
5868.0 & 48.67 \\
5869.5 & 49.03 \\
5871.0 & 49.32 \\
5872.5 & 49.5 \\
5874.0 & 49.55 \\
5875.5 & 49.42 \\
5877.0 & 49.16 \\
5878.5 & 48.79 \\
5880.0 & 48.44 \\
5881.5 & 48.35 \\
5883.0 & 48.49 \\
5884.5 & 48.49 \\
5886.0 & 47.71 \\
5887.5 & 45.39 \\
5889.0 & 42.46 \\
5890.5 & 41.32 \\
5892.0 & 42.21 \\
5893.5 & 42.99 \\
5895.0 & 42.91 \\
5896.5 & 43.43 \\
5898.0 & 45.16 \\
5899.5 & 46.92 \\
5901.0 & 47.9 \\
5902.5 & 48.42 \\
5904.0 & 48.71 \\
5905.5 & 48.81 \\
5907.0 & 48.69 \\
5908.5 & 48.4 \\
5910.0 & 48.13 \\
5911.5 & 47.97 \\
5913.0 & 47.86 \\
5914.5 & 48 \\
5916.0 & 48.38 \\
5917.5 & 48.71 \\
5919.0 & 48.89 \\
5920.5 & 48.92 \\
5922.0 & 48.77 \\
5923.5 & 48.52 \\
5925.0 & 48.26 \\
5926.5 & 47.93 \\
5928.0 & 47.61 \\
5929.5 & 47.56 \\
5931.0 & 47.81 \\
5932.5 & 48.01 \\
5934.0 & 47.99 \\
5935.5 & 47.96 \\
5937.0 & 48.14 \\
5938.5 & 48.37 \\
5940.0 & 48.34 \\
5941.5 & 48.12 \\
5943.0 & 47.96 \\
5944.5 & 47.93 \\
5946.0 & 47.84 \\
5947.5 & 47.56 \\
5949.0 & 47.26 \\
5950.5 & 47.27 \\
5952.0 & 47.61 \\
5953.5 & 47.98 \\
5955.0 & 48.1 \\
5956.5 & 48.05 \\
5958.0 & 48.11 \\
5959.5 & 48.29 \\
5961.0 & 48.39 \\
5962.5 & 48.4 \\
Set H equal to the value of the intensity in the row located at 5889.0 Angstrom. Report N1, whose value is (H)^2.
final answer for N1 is 1803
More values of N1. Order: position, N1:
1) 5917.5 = 2373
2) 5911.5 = 2301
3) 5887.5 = 2060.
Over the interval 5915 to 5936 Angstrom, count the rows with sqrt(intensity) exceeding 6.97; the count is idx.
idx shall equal 4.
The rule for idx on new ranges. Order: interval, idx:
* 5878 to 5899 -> 1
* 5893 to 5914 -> 3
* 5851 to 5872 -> 6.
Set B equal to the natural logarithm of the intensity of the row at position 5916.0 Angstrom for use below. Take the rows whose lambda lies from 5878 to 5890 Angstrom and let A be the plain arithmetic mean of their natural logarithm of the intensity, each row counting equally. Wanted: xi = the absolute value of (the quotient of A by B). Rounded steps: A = 3.855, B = 3.879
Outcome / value 0.99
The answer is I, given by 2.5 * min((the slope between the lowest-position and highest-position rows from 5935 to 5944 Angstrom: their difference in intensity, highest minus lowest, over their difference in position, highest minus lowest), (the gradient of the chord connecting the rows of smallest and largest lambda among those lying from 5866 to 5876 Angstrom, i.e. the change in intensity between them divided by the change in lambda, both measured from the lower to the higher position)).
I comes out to 0.0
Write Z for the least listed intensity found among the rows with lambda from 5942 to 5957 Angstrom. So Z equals 47.26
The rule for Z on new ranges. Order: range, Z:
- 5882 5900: 41.32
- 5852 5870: 47.02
